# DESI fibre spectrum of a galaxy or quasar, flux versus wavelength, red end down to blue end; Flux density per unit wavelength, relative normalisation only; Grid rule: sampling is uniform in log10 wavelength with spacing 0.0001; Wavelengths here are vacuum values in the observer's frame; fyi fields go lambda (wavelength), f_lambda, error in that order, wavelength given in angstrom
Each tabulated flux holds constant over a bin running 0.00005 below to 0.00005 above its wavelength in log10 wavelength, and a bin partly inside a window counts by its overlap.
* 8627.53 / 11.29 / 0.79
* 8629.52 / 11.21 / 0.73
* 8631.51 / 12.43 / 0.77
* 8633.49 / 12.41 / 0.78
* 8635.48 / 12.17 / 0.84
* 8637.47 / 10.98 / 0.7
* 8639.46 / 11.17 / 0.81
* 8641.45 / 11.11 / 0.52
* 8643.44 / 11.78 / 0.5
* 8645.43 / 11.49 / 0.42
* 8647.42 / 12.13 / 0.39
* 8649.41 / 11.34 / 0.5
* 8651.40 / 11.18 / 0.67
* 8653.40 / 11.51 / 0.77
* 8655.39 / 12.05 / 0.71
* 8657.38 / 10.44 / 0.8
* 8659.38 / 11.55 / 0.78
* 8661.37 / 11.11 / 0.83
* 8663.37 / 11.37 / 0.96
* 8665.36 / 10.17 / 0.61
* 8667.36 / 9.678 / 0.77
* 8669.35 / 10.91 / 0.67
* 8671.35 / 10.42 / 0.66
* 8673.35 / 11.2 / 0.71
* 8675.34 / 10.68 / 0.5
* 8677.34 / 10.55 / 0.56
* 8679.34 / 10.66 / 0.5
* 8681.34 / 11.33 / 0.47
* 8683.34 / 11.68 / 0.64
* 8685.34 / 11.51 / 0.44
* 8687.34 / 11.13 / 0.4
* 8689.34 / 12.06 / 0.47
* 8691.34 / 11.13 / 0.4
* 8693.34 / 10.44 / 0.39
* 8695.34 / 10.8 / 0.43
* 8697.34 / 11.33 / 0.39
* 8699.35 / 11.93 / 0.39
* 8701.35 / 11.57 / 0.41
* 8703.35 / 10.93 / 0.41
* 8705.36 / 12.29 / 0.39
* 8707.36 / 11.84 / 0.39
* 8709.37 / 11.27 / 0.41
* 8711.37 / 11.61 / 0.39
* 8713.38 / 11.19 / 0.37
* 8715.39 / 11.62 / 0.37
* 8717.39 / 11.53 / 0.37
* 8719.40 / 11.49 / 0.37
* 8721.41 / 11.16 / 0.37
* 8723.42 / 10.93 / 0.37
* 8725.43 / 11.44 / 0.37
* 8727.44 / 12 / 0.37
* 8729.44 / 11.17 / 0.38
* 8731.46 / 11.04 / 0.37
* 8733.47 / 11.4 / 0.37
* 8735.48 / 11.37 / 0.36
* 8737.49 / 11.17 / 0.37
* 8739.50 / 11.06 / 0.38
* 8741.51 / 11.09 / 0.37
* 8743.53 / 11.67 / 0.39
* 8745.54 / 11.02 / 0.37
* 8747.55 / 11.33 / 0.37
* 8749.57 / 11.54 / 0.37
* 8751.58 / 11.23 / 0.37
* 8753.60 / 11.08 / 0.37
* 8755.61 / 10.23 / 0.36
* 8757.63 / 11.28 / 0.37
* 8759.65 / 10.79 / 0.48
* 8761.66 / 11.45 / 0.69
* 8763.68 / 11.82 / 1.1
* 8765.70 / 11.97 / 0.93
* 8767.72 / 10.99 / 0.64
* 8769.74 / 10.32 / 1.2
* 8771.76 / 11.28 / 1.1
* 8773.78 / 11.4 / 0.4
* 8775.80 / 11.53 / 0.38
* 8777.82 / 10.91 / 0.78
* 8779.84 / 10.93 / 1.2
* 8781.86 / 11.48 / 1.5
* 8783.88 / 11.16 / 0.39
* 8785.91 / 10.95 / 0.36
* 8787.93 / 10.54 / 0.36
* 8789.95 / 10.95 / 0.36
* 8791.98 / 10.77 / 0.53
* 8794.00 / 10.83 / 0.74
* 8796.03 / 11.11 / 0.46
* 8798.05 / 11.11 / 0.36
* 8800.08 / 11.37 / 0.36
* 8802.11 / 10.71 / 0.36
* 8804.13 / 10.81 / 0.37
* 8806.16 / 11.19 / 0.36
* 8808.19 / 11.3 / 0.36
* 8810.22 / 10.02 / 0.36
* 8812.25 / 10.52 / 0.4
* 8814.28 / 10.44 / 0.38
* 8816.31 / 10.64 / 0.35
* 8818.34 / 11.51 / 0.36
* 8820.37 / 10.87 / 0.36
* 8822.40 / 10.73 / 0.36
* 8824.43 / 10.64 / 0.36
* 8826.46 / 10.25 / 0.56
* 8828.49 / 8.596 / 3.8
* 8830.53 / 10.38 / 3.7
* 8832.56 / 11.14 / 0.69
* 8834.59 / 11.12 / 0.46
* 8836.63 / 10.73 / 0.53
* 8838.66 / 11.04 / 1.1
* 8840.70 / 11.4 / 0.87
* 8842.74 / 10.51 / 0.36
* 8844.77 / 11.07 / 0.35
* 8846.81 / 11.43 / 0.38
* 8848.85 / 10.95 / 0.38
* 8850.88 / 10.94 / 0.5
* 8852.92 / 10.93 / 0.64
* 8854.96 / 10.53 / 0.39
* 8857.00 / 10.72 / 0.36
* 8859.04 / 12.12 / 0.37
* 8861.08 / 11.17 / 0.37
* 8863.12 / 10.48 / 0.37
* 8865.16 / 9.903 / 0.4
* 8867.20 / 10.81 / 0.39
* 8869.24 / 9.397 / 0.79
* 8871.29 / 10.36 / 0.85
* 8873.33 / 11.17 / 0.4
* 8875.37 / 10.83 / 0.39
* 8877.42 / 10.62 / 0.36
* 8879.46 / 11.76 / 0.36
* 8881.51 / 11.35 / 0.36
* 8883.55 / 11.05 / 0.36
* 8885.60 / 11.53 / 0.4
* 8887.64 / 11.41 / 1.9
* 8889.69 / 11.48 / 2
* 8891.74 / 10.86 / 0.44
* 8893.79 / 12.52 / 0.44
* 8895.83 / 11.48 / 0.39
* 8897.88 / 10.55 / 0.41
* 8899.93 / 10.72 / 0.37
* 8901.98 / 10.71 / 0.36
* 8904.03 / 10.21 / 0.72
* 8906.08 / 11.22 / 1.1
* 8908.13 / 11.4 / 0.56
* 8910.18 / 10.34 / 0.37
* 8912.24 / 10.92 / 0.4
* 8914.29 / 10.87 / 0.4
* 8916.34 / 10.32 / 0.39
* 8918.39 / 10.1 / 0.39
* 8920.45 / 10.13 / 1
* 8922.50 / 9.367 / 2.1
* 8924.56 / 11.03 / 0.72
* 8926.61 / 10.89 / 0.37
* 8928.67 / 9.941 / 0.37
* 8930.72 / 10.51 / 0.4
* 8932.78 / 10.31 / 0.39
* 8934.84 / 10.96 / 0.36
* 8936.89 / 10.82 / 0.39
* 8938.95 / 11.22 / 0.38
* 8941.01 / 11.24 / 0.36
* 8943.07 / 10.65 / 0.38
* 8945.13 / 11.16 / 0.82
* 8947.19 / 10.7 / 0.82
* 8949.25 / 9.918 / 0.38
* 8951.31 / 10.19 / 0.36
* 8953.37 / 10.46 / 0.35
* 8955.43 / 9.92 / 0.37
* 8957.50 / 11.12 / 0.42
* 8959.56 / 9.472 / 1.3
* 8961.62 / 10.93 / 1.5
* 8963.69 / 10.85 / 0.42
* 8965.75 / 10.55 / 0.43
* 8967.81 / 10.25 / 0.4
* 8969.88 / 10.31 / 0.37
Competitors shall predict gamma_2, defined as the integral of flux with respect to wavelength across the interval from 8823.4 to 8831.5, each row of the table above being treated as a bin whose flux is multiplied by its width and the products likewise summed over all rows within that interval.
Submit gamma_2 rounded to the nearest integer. 81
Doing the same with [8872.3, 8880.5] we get 91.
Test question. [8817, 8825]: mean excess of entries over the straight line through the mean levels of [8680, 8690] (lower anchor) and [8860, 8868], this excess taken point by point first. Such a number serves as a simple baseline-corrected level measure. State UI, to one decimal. 0.1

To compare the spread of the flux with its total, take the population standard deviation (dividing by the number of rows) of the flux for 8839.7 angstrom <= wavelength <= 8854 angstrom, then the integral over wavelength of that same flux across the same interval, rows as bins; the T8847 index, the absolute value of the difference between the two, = 157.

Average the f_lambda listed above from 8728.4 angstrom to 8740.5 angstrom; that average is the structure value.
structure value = 11.2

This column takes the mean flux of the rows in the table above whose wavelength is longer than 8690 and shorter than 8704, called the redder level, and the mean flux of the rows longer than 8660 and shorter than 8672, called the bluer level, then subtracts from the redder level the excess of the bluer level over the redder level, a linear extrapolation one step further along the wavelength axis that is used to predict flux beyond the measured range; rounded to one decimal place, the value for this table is 11.7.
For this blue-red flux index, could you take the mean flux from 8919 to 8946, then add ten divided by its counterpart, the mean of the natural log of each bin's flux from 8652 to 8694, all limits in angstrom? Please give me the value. 14.8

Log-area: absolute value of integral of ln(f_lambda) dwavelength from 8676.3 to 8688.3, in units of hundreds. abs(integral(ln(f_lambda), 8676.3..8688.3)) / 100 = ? 0.289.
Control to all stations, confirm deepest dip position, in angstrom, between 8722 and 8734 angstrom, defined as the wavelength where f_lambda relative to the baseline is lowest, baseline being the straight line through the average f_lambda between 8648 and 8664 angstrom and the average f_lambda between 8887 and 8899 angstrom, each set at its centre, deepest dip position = 8723.42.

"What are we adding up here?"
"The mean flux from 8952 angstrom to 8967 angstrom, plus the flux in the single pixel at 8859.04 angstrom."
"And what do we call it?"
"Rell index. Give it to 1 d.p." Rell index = 22.6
